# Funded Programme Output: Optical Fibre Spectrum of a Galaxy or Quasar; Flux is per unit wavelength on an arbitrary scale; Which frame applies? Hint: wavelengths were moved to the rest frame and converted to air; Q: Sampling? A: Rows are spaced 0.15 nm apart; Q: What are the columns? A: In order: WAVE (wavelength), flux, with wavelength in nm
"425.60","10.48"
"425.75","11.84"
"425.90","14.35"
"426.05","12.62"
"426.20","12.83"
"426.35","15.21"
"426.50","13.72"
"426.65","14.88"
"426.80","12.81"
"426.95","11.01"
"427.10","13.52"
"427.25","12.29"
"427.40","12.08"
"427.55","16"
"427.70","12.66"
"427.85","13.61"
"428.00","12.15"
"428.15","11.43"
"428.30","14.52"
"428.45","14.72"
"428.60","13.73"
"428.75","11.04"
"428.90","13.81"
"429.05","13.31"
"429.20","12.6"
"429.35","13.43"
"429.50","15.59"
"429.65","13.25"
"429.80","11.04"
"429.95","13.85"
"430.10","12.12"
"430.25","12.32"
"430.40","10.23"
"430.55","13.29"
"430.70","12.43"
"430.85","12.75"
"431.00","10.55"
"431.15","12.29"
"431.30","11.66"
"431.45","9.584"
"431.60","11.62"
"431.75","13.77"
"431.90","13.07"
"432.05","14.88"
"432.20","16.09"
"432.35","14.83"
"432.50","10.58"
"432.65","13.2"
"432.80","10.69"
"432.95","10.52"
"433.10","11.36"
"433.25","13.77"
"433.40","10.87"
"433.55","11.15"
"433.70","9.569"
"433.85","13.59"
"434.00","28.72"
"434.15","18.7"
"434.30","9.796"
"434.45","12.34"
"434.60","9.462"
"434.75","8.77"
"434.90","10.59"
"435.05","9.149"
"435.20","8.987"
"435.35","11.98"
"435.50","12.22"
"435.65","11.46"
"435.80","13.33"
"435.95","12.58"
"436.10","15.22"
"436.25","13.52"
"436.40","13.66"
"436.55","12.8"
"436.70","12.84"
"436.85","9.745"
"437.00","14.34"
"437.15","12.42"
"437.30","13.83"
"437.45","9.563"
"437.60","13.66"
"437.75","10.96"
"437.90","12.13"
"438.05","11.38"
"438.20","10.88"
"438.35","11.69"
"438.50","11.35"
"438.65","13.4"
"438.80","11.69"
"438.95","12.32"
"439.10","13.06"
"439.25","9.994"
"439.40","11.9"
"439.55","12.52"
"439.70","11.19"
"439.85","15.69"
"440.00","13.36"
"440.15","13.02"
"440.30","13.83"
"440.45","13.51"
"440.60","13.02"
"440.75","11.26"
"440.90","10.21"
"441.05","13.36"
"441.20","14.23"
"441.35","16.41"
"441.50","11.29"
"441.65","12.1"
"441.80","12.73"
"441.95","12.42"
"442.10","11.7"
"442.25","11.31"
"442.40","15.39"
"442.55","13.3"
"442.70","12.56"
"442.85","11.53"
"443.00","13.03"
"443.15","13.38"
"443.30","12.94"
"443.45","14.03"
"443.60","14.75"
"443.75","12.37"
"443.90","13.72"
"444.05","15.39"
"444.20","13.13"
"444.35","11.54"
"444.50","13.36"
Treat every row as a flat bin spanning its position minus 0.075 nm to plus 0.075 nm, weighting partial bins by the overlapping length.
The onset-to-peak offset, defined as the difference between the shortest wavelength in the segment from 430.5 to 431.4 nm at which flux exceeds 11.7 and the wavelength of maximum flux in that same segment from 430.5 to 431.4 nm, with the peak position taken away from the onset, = 0.00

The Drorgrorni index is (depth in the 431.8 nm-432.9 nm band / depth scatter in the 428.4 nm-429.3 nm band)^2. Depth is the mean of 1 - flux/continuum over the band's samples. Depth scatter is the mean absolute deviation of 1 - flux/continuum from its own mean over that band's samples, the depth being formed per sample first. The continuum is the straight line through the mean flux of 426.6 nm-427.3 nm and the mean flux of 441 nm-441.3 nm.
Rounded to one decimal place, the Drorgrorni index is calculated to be 0.0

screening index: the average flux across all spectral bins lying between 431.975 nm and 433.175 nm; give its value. 12.8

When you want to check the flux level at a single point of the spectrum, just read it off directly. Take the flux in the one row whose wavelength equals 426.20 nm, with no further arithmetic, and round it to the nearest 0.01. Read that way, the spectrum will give 12.83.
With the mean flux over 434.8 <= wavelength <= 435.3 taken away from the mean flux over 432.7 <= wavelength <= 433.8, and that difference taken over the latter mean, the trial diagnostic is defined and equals 0.1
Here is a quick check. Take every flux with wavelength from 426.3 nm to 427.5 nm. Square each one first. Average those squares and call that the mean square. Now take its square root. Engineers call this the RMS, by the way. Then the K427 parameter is 13.3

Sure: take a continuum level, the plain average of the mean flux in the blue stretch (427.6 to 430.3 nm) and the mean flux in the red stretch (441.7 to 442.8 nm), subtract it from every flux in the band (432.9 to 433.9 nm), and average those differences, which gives -1.4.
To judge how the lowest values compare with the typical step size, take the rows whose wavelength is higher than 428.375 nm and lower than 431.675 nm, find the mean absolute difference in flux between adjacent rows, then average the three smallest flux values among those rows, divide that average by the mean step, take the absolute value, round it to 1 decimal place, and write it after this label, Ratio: 6.1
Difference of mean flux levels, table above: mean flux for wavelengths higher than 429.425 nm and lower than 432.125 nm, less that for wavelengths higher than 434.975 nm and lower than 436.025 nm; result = 1.1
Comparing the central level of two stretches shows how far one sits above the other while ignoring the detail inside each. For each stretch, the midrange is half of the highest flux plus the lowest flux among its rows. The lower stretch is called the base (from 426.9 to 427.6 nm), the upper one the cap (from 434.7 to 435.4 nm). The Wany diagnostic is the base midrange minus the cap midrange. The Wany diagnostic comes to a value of 3.1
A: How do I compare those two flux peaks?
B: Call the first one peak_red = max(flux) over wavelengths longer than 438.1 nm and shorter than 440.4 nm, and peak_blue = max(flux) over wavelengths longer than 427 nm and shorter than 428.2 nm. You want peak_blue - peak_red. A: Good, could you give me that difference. 0.3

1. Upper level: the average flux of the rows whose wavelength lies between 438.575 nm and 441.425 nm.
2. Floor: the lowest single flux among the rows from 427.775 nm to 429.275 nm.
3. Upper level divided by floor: 1.16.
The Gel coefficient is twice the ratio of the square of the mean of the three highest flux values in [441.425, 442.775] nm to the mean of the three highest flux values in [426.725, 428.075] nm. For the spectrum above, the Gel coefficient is 27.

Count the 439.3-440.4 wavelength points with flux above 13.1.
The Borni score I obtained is 3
